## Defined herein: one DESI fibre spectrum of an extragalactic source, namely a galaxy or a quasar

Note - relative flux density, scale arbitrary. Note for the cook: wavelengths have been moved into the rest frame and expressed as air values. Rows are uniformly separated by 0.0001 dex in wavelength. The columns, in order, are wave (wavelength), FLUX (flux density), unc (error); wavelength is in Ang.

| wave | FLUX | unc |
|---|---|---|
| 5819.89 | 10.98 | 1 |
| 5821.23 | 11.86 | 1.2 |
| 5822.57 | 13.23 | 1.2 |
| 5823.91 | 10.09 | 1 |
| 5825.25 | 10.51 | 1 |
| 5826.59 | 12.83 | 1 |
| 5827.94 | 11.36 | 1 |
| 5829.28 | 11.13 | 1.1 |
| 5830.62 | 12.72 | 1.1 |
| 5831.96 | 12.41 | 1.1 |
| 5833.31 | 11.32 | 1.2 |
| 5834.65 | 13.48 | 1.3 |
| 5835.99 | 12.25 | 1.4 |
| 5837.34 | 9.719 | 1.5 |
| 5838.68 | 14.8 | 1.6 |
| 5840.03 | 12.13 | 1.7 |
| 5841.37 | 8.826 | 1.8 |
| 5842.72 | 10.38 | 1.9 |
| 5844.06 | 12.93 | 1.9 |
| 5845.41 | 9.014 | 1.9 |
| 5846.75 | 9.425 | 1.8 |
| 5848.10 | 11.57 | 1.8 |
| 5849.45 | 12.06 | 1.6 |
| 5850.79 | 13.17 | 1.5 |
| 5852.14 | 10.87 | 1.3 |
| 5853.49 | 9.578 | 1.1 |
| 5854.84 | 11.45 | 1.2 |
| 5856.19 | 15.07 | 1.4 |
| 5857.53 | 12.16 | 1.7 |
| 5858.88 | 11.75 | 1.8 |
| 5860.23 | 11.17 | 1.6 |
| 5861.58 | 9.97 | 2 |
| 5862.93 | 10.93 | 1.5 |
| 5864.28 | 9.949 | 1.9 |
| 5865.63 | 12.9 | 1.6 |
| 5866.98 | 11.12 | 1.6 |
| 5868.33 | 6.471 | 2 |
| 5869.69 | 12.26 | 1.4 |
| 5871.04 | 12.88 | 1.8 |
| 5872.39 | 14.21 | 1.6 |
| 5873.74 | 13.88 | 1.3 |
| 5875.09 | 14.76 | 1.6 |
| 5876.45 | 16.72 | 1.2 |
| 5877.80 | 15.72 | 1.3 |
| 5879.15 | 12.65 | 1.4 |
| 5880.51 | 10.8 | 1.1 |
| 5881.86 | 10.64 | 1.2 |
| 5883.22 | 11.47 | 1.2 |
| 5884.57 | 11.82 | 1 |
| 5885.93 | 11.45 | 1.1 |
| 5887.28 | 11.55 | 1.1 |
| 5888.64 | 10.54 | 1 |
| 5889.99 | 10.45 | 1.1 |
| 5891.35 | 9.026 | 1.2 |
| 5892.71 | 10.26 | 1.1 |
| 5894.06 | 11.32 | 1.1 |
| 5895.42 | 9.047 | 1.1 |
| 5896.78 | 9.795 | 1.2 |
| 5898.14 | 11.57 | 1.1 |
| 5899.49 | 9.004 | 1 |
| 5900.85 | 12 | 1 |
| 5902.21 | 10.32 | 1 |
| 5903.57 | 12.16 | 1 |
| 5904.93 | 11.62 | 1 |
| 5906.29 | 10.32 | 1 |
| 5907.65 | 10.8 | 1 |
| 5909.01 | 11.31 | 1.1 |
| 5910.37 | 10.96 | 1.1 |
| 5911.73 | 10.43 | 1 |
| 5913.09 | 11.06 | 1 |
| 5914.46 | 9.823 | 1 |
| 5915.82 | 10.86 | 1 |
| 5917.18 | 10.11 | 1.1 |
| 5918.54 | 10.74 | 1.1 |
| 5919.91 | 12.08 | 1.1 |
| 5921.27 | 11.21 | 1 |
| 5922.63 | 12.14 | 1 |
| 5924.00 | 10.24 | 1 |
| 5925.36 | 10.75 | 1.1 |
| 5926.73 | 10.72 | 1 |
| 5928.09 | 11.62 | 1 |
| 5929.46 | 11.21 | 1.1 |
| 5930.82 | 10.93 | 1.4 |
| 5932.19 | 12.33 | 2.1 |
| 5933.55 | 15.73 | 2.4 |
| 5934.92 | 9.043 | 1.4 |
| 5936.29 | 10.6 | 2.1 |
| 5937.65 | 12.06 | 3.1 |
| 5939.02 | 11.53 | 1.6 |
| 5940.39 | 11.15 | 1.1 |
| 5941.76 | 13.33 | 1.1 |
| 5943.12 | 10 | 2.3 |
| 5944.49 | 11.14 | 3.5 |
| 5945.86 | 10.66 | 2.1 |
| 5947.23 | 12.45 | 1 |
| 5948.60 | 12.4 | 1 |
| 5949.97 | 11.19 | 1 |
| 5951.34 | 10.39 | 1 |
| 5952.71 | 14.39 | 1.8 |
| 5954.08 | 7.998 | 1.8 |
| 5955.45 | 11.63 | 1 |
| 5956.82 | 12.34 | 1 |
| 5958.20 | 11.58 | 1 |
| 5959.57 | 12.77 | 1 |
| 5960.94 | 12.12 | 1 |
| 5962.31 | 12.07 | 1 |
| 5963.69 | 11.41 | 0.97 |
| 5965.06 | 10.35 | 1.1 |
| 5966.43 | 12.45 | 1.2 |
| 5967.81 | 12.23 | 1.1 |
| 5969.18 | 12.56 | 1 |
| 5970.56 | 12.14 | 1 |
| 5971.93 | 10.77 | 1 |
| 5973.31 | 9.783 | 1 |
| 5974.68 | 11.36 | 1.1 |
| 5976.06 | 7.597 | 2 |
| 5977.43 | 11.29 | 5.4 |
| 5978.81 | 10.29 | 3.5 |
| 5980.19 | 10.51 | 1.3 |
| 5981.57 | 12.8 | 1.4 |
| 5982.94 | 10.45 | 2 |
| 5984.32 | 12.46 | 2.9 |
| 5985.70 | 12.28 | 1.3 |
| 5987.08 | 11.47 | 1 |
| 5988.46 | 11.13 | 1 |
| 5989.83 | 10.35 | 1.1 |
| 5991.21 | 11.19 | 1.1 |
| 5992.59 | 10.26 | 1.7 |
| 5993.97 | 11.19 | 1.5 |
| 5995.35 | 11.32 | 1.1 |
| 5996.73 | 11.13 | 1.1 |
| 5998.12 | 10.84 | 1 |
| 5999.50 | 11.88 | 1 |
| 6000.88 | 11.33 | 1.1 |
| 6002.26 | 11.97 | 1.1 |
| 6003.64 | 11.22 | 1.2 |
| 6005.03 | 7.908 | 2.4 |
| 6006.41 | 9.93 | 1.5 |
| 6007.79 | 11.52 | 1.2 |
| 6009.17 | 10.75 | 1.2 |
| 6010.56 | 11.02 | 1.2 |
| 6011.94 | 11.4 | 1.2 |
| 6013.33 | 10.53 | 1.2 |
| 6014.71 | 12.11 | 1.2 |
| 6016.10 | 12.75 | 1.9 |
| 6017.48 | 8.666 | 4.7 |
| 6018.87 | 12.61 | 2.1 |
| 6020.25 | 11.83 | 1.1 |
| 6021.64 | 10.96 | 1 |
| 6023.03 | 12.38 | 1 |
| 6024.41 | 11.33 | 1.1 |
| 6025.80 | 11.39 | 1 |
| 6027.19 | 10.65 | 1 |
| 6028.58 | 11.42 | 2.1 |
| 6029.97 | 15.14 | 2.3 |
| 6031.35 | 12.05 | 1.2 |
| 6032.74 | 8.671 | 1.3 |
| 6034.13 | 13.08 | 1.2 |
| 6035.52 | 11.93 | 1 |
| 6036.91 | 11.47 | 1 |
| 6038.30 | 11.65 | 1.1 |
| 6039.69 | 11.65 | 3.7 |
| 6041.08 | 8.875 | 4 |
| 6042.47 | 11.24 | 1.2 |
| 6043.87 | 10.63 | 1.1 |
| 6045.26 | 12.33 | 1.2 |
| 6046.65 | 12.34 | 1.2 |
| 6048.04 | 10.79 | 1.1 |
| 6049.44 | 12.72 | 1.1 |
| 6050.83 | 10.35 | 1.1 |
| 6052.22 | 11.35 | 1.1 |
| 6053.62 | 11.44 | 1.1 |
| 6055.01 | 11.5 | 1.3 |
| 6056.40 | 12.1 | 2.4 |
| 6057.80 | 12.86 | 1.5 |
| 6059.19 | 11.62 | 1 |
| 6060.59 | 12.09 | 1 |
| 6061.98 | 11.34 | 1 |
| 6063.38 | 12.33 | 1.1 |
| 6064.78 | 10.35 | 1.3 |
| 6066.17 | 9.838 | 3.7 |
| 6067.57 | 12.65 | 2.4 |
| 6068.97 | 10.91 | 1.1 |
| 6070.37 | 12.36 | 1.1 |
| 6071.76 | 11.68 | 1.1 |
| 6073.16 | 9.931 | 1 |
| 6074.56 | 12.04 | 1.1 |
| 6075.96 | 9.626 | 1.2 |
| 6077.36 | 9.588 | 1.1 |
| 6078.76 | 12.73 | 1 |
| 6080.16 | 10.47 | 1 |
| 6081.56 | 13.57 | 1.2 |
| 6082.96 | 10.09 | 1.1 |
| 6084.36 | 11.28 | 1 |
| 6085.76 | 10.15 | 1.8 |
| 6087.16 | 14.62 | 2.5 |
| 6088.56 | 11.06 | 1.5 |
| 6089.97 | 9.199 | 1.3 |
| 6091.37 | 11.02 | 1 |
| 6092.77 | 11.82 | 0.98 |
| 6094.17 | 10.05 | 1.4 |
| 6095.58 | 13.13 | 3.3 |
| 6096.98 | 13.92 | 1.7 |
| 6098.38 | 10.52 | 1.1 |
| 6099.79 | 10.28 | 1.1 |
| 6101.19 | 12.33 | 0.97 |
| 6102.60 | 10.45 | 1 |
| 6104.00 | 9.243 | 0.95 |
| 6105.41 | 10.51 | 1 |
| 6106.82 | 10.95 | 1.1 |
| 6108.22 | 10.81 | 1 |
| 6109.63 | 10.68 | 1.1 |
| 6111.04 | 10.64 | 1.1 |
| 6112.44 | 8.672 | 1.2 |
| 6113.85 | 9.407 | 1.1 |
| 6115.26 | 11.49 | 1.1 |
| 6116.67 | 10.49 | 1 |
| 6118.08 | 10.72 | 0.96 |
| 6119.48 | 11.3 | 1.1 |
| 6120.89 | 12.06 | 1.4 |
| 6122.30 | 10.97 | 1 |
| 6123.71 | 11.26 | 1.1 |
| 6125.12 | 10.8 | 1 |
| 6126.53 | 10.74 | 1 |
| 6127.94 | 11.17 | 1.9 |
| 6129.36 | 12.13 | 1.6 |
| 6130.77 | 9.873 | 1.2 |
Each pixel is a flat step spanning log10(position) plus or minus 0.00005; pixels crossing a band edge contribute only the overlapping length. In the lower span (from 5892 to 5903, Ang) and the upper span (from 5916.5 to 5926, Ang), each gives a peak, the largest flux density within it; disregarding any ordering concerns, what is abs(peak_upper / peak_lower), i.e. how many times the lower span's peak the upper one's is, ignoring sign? 1.01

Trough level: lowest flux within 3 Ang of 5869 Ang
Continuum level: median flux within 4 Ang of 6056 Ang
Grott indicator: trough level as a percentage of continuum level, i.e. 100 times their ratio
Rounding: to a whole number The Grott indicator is 56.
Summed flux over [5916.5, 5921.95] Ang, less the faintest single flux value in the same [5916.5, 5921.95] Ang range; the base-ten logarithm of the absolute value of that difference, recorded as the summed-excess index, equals 1.53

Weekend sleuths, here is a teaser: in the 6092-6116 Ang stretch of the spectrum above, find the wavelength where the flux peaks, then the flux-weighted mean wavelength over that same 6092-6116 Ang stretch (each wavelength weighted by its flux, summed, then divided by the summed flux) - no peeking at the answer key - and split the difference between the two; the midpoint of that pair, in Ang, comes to 6100.3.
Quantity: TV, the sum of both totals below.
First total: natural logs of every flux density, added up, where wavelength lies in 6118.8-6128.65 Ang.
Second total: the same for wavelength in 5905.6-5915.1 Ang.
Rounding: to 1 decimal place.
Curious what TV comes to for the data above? 33.5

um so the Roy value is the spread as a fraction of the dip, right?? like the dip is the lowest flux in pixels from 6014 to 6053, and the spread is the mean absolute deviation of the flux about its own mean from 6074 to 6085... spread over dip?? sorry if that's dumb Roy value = 0.14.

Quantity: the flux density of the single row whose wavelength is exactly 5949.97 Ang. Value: 11.19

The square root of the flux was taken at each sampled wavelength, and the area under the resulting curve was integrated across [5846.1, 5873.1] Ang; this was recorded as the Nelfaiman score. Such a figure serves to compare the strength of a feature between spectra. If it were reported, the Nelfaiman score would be 91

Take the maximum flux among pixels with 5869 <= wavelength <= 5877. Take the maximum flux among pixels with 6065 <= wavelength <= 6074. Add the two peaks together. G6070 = 29.4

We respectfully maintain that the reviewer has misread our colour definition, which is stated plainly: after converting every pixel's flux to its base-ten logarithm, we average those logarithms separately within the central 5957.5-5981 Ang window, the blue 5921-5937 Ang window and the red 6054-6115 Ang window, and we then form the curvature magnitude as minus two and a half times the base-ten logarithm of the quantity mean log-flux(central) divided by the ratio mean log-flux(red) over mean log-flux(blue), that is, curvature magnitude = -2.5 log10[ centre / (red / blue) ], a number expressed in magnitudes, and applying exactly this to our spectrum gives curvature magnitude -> -0.059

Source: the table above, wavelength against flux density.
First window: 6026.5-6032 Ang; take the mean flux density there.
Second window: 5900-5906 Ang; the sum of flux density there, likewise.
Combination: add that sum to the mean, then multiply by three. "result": 175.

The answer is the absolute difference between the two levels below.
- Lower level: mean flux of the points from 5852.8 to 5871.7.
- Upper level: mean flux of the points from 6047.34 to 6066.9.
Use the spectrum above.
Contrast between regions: 0.22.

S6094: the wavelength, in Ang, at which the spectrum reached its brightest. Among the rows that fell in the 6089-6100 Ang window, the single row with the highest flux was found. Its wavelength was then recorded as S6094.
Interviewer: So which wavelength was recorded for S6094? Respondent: 6096.98 Ang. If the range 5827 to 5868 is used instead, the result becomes 5856.19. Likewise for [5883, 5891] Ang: 5884.57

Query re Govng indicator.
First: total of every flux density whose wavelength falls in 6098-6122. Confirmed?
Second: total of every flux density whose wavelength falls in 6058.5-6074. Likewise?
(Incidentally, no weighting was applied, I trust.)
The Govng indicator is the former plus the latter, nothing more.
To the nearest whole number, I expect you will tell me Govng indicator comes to 306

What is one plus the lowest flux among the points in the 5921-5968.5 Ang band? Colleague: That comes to 9.0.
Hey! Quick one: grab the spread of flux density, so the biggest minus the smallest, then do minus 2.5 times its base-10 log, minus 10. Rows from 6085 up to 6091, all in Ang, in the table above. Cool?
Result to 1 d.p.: -11.8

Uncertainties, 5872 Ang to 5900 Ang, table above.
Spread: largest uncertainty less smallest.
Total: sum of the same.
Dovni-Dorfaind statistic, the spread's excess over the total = -24.4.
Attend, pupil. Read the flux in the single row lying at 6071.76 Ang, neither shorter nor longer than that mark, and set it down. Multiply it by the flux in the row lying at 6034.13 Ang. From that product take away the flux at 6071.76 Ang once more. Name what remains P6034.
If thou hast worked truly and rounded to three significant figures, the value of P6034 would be 141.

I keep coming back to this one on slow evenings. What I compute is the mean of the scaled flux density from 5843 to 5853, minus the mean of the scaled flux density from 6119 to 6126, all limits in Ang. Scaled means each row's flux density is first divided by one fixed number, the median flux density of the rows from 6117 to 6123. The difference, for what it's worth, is 0.00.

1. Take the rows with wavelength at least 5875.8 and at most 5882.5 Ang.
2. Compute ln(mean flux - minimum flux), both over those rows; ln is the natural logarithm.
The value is 1.0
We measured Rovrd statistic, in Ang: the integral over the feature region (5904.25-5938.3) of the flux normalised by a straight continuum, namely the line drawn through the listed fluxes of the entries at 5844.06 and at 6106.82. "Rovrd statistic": 31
